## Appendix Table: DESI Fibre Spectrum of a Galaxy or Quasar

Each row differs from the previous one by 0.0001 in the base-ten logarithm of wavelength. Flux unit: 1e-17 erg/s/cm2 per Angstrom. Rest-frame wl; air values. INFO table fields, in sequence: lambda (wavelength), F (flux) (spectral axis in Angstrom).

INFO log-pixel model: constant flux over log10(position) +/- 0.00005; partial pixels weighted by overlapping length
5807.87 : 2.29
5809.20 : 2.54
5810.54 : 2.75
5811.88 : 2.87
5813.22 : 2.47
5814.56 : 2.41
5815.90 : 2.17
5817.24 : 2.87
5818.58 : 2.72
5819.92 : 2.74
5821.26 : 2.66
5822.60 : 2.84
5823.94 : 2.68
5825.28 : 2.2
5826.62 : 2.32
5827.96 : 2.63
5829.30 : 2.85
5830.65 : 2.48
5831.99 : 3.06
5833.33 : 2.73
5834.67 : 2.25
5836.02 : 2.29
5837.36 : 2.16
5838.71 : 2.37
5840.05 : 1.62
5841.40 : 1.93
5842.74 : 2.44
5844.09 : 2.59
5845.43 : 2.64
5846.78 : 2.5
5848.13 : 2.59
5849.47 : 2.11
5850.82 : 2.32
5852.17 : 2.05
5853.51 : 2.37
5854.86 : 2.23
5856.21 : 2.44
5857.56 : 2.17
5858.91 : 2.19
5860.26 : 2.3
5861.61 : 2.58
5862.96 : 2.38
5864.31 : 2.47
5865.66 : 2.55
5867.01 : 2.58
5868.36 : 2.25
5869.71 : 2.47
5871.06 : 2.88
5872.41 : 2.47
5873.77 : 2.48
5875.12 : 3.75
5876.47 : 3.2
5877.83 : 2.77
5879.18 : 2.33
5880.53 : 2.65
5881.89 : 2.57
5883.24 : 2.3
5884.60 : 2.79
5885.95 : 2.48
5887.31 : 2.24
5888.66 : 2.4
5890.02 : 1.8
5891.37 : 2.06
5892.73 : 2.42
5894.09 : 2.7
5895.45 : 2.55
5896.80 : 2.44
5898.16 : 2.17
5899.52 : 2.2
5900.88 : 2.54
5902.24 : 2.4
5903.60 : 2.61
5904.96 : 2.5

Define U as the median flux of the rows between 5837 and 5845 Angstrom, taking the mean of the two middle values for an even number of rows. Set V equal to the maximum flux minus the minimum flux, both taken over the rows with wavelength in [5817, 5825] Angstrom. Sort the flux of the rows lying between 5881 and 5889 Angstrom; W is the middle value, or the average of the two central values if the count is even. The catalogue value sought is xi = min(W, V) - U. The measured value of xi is -2.1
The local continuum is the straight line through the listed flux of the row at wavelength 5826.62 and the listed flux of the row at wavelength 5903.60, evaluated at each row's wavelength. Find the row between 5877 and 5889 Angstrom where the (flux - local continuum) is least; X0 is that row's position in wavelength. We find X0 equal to 5887.31 Angstrom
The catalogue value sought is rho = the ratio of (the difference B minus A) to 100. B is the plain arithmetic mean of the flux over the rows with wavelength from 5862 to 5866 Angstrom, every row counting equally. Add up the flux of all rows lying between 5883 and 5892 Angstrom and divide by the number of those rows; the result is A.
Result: 0.0017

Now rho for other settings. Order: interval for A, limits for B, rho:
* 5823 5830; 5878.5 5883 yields -0.0002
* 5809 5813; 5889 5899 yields -0.0041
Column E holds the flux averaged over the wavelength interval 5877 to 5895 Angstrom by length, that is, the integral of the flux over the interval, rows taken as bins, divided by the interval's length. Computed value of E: 2.43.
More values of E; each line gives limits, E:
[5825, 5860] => 2.37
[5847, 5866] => 2.34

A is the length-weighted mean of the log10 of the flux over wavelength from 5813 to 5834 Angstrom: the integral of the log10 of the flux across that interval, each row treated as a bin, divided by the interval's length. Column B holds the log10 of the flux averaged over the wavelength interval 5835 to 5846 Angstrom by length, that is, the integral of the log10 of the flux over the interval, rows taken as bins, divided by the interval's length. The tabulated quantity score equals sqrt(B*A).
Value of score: 0.380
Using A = 0.416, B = 0.348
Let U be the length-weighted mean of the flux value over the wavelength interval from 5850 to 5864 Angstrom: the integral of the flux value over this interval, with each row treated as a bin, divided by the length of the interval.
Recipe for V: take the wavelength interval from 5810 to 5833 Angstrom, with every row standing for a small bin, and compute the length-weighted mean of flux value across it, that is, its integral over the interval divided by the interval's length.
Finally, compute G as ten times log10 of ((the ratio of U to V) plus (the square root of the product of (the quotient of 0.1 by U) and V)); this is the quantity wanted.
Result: 0.84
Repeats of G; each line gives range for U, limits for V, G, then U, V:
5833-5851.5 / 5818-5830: 0.86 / 2.32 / 2.63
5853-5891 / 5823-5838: 1.17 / 2.50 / 2.52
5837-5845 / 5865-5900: 0.83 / 2.20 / 2.52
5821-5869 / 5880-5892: 1.25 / 2.41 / 2.36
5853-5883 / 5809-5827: 1.14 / 2.55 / 2.59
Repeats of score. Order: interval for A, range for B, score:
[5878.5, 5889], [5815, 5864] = 0.387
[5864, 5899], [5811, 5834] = 0.408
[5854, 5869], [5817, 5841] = 0.385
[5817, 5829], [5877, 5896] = 0.401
